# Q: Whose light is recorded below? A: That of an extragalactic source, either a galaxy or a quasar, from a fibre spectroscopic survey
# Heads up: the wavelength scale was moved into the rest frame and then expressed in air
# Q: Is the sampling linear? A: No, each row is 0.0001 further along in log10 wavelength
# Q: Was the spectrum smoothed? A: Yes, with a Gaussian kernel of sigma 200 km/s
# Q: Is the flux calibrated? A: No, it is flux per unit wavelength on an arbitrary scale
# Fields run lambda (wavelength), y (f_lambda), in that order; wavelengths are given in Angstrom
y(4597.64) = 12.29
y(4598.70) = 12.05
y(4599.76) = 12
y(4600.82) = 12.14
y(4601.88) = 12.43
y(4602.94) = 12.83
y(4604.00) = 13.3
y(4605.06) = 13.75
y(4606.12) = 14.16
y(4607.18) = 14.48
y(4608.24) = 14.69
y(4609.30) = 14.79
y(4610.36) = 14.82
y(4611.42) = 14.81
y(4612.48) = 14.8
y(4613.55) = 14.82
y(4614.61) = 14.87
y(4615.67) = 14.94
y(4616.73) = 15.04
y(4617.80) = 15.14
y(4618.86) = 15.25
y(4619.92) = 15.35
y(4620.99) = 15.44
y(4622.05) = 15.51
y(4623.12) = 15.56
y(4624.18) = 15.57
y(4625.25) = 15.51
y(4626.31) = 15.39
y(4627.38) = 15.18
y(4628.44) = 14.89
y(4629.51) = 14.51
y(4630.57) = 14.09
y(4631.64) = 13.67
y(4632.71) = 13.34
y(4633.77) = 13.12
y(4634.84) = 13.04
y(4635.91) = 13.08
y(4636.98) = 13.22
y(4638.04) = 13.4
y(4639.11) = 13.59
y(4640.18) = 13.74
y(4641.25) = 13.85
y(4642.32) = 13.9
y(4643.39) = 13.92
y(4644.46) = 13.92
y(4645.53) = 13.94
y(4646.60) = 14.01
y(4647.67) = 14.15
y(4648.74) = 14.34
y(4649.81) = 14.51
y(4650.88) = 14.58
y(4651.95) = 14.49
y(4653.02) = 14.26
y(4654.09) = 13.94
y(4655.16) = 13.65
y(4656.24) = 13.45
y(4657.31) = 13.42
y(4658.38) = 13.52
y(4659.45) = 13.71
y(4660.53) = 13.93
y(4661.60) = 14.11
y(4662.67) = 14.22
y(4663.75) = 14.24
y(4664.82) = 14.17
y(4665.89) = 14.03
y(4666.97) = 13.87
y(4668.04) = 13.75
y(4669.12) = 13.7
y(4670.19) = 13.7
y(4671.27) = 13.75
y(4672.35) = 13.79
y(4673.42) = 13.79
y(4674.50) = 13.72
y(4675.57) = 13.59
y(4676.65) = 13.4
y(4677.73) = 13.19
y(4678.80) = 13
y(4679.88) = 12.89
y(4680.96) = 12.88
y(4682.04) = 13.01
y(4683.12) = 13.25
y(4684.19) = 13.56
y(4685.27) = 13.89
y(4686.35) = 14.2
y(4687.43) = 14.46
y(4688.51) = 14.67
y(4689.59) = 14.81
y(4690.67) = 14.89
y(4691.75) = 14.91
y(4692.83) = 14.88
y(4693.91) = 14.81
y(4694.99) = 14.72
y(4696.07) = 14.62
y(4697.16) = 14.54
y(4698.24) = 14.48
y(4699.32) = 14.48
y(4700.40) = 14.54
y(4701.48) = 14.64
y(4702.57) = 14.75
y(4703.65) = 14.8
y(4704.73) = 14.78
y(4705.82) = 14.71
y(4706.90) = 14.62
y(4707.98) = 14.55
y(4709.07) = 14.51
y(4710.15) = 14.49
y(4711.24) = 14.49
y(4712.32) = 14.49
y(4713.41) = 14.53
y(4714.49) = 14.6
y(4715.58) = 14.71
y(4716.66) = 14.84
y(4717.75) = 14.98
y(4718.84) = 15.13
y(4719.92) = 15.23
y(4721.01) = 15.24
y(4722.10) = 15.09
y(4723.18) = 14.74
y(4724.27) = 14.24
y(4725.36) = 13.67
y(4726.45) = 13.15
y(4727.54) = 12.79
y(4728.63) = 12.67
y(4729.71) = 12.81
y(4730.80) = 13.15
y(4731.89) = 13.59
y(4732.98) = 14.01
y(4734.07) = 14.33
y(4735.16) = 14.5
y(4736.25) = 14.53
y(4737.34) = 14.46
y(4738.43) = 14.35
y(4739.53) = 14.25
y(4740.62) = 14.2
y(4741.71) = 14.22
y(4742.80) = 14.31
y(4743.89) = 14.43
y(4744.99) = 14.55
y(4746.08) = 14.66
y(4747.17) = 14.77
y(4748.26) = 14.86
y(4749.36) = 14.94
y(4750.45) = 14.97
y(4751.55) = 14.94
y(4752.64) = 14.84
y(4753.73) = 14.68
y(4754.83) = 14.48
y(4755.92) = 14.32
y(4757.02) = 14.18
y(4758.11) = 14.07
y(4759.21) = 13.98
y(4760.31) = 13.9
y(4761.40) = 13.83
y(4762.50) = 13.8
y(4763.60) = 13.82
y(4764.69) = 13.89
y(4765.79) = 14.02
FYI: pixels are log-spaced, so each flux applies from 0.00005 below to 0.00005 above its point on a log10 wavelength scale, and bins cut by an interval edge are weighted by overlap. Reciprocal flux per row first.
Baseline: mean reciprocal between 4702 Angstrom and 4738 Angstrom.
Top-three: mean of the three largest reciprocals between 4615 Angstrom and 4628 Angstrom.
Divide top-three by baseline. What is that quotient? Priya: 0.95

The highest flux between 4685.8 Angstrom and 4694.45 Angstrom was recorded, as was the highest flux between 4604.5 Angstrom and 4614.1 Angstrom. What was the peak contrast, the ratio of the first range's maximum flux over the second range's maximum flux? 1.01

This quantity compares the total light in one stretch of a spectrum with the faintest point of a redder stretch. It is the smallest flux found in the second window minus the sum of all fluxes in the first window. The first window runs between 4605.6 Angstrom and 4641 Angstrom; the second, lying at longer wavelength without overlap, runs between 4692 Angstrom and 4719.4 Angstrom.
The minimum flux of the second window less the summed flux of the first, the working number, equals -465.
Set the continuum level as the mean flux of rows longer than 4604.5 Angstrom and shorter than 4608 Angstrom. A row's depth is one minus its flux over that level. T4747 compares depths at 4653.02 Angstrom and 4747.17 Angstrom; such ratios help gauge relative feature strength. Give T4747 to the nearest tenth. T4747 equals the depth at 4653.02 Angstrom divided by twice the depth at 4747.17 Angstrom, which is 0.1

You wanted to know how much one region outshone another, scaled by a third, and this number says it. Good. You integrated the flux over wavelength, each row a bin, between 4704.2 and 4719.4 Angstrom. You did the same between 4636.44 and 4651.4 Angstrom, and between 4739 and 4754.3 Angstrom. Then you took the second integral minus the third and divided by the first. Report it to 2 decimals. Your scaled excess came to -0.07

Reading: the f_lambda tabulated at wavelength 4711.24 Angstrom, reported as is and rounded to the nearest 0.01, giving 14.49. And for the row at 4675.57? 13.59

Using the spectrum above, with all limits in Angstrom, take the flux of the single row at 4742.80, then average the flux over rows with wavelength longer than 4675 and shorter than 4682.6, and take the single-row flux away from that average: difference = -1.2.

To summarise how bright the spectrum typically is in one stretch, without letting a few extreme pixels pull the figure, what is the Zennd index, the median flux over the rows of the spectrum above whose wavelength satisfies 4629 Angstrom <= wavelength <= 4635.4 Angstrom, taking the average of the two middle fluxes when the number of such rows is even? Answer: 13.5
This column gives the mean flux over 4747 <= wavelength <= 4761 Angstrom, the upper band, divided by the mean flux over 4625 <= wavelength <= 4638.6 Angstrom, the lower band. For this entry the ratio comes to 1.04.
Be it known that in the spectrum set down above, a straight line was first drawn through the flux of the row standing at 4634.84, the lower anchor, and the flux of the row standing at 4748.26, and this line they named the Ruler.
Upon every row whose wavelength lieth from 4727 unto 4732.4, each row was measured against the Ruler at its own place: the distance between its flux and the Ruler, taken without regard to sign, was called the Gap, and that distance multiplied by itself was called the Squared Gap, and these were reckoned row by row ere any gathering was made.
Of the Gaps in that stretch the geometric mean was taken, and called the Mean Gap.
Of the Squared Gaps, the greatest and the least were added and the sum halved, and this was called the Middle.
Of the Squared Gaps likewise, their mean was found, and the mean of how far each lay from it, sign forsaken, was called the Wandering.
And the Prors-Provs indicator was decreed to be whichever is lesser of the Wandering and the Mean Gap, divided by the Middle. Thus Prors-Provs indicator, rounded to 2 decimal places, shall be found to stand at 0.35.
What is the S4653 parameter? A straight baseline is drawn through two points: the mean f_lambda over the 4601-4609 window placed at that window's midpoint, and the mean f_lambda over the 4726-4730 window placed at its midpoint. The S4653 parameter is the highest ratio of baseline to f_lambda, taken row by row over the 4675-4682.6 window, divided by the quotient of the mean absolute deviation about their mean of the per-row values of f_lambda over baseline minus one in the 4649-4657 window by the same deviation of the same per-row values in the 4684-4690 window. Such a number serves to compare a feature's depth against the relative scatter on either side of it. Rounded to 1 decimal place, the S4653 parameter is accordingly 1.1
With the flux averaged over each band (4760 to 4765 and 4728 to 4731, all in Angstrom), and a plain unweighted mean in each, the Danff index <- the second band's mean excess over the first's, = -1.0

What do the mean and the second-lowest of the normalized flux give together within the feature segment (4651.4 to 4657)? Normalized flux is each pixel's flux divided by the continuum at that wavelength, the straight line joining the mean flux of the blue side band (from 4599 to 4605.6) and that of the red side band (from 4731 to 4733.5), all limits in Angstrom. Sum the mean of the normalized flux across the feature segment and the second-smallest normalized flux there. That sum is 2.10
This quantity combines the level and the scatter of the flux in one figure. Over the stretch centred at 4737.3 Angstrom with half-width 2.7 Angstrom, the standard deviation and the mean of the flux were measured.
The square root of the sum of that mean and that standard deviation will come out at 3.81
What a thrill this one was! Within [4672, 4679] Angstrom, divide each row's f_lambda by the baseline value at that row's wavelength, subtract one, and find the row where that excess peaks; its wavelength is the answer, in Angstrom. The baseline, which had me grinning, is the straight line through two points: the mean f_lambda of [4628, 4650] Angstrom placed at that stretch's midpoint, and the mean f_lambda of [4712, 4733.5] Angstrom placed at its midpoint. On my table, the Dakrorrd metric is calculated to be 4672.35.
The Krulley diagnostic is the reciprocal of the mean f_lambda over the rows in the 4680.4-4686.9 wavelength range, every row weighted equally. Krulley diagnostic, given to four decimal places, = 0.0743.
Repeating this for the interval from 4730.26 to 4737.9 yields 0.0710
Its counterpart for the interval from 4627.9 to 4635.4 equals 0.0724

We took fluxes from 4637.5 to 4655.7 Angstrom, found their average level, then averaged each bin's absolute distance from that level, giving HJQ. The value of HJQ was 0.27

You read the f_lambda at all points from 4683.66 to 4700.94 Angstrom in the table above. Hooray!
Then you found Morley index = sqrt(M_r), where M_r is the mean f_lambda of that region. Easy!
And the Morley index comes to 3.81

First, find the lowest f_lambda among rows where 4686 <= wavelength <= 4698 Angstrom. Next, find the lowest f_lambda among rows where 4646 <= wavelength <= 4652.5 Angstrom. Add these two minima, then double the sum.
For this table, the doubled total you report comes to 56.4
